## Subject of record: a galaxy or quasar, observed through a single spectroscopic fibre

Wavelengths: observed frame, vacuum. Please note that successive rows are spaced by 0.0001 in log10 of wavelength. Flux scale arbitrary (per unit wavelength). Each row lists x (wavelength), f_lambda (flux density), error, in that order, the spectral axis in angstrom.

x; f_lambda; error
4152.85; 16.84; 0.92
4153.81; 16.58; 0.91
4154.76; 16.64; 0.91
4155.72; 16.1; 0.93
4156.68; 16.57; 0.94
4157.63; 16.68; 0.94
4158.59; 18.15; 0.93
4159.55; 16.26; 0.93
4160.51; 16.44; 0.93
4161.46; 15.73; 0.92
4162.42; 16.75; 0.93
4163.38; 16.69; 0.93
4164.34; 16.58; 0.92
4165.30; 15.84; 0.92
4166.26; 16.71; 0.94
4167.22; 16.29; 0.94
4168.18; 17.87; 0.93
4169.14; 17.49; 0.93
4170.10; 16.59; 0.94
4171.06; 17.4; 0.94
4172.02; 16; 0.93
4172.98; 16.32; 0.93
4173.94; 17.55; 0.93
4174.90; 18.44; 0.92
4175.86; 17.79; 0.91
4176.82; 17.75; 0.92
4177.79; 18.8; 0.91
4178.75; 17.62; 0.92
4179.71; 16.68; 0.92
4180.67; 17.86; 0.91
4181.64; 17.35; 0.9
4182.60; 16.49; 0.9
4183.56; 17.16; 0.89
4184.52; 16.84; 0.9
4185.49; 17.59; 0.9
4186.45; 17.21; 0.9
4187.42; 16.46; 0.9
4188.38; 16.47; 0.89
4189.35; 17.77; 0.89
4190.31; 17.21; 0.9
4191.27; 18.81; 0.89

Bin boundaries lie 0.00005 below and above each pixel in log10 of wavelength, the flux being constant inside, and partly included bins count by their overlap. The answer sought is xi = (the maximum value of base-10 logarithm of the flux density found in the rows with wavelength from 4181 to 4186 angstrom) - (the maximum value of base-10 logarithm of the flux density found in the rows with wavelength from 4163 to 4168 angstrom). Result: 0.022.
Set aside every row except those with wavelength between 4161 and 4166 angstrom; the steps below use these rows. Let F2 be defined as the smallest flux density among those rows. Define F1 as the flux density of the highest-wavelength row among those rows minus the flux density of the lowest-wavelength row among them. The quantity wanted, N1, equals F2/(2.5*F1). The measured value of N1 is 57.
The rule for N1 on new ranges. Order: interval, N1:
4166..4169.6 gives 8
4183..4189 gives -10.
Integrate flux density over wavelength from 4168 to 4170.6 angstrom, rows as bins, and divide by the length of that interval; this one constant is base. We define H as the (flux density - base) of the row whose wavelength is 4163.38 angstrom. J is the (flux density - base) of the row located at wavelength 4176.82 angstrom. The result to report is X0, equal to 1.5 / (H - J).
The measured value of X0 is -1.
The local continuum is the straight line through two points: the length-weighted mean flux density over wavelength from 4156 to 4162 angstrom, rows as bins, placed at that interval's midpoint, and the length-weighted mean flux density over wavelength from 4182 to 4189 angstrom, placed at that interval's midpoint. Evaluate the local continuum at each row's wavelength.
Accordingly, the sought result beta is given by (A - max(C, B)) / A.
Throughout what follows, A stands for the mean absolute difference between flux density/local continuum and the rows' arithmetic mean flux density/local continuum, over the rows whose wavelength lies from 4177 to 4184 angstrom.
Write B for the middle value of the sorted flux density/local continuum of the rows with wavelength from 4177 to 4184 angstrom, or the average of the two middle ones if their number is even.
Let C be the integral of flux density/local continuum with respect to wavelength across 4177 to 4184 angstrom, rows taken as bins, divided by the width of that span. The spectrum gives -29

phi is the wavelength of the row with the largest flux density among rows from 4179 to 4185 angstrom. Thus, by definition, 4180.67 angstrom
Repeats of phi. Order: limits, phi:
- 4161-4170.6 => 4168.18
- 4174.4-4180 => 4177.79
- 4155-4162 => 4158.59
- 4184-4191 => 4189.35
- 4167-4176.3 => 4174.90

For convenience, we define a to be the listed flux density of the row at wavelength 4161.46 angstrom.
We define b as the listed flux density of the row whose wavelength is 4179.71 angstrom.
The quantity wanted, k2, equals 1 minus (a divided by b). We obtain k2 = 0.06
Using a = 15.73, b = 16.68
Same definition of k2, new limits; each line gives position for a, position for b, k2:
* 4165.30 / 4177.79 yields 0.16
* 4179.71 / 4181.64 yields 0.04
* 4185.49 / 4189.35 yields 0.01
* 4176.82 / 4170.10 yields -0.07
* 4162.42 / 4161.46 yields -0.06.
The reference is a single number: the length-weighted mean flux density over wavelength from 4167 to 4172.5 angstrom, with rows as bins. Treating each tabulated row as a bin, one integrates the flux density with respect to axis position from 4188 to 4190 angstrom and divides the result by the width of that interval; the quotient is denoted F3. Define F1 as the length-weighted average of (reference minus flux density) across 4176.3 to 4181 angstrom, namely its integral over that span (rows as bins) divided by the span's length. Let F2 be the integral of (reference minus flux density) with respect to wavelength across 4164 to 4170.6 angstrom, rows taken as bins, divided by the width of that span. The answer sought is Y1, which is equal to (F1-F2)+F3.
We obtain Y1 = 16.2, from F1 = -0.77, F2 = 0.20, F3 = 17.2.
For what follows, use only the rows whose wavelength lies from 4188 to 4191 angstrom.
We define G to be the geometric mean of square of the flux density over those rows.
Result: 294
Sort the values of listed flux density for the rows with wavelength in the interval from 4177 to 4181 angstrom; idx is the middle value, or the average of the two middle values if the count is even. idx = 17.74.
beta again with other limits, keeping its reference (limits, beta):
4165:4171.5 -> -28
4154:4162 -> -36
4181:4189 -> -43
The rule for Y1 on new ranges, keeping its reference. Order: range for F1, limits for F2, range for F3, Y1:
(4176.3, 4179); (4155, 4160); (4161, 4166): 15.0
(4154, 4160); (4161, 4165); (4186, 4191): 16.8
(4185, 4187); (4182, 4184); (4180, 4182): 17.0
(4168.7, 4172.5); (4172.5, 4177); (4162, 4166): 17.2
